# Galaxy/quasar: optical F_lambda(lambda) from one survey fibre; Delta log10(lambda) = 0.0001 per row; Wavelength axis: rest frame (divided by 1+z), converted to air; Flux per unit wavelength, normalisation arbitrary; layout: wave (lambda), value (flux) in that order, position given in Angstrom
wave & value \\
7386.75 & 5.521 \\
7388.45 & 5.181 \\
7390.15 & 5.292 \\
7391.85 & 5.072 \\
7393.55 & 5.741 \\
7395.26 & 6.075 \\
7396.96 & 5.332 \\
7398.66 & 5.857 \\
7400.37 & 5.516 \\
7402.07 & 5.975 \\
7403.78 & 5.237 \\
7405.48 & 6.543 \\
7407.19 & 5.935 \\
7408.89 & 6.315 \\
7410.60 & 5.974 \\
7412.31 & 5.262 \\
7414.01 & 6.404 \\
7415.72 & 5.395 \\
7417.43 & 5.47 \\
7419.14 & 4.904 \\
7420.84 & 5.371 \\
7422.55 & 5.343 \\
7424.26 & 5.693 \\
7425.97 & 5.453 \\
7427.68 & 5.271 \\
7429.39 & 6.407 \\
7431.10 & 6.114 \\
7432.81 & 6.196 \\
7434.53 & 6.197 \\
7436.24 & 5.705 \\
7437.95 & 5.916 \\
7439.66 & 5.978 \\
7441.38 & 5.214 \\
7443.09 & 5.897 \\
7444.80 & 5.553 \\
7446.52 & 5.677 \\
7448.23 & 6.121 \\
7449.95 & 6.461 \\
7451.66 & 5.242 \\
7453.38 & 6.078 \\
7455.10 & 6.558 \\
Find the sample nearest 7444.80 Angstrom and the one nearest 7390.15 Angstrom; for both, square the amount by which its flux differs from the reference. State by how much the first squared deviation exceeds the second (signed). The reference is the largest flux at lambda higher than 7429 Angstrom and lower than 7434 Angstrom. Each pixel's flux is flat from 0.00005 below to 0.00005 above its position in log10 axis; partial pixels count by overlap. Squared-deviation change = -0.51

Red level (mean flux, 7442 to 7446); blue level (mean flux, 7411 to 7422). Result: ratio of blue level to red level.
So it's 0.96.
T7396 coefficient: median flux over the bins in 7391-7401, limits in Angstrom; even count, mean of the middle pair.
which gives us 5.63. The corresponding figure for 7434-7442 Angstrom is 5.92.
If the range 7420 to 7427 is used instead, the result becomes 5.41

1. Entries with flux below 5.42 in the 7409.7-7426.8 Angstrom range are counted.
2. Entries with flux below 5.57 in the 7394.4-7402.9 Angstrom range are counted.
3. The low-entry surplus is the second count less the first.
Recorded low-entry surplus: -3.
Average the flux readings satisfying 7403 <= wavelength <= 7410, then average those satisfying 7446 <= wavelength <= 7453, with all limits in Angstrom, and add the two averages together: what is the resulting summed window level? 11.9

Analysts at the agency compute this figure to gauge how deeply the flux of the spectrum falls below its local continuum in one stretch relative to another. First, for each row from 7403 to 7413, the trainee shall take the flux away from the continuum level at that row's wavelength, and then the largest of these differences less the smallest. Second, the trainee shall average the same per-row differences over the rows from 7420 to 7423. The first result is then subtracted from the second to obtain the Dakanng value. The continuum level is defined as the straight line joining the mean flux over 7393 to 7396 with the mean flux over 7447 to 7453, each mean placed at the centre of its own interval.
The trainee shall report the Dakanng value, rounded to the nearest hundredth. -0.74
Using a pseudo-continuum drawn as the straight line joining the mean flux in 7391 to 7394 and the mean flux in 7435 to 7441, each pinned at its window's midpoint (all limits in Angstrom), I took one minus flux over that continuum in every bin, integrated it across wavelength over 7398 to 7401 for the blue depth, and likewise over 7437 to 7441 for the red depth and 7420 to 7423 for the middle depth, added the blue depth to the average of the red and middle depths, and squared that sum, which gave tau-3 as 0.00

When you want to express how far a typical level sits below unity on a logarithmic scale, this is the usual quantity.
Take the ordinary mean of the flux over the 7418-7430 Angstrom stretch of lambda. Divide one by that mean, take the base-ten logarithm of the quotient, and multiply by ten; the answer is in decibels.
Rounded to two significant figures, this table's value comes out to -7.4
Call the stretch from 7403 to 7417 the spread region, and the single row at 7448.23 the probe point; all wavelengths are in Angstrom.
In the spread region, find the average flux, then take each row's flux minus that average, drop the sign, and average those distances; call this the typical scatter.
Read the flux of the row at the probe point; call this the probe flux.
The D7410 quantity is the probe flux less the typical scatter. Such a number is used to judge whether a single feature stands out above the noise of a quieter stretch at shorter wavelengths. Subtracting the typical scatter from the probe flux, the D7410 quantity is 5.7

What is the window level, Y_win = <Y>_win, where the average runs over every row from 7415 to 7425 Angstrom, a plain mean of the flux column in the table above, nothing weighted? 5.36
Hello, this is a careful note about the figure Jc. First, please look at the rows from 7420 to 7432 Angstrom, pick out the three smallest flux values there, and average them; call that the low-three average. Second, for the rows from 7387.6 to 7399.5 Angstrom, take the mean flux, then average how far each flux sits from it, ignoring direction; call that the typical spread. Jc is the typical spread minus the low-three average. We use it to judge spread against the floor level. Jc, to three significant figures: -5.00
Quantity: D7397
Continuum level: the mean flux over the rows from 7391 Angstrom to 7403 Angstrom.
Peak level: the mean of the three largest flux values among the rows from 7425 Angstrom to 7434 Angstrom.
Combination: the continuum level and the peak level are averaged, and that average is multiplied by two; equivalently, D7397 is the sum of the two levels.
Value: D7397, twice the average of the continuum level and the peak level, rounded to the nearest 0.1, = 11.9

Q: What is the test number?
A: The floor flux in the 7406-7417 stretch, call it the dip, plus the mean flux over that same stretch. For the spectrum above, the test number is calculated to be 11.1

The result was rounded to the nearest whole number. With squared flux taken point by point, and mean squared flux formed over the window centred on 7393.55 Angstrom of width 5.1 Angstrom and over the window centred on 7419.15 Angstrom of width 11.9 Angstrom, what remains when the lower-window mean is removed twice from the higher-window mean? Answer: -33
